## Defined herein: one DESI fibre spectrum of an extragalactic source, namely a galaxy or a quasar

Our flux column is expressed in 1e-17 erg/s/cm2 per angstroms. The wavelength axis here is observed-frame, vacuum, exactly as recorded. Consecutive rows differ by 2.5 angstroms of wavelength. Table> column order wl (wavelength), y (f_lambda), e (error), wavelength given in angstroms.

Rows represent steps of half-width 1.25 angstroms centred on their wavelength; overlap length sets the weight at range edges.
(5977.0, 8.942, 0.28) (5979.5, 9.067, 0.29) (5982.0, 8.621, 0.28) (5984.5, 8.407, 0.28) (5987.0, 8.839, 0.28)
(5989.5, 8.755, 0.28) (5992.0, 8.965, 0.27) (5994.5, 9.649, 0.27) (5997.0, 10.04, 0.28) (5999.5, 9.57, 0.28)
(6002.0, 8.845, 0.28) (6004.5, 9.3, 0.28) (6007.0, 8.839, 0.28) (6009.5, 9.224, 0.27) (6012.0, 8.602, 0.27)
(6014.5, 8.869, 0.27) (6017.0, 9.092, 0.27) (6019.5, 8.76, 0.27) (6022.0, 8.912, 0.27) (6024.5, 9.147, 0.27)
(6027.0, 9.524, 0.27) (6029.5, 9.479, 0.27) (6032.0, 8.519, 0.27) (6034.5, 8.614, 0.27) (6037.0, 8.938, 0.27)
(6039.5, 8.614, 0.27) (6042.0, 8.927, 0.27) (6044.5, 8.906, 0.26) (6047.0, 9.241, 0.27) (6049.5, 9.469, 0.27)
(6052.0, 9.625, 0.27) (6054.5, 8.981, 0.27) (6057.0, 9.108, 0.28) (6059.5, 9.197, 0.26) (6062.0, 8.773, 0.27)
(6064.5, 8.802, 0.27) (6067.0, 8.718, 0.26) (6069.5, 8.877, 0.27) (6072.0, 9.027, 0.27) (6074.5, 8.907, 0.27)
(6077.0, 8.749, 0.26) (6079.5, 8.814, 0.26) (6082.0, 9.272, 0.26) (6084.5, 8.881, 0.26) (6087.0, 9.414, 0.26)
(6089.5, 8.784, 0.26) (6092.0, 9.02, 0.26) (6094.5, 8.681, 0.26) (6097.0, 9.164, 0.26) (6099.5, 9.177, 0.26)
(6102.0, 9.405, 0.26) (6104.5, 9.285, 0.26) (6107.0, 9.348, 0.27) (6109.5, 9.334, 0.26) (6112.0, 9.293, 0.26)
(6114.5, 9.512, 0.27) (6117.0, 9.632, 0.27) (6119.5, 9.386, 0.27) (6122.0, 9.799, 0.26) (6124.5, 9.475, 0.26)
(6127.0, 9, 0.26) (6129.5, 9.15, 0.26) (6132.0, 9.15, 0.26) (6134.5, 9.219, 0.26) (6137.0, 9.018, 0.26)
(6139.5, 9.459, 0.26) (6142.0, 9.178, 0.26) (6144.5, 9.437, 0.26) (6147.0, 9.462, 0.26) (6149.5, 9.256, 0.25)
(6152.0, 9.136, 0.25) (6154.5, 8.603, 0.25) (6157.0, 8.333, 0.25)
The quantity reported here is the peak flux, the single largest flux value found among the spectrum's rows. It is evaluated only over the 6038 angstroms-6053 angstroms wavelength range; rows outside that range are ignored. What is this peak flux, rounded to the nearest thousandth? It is 9.625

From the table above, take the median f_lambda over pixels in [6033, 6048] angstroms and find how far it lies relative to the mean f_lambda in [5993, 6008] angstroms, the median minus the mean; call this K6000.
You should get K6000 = -0.5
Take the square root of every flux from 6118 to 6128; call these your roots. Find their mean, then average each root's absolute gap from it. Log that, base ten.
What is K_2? -1.44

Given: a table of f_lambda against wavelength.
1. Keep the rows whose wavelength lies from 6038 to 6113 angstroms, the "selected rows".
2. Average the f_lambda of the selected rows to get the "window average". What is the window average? 9.06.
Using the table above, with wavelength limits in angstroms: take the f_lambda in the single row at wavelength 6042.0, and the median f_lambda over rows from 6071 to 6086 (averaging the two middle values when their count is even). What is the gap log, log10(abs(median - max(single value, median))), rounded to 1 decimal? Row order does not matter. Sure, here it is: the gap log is -1.5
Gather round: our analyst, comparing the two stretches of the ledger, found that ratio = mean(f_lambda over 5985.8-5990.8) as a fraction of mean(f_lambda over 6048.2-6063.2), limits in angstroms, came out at 0.96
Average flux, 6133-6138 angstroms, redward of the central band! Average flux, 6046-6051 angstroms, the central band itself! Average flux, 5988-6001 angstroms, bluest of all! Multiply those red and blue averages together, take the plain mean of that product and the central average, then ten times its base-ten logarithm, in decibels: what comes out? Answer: 16.8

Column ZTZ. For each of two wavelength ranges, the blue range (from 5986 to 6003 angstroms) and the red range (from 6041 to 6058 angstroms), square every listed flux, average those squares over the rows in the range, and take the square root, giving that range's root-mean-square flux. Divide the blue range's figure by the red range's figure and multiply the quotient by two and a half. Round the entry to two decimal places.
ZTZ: 2.52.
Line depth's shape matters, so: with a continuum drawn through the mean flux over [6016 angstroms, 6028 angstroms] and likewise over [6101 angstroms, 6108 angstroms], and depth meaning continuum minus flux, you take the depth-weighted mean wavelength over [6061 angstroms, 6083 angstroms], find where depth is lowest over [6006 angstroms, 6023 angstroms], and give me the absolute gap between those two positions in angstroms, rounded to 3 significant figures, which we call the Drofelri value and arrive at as 61.2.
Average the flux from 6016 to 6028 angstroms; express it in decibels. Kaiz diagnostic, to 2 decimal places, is 9.58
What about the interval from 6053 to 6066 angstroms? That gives 9.53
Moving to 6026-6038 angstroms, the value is 9.55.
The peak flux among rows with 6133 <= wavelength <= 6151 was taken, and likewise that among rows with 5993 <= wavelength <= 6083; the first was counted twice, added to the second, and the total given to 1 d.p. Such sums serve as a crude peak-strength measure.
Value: 29.0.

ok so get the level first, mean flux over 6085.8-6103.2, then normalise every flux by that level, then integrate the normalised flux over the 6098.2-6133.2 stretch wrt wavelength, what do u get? 36.0 angstroms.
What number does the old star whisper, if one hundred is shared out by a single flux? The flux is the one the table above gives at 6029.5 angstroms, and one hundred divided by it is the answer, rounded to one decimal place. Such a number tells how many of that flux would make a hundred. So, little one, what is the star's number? 10.5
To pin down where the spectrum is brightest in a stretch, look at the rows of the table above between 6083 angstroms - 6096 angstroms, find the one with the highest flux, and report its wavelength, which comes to 6087.0 angstroms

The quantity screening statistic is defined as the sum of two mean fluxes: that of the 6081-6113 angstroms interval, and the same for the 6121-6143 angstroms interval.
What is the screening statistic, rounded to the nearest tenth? 18.4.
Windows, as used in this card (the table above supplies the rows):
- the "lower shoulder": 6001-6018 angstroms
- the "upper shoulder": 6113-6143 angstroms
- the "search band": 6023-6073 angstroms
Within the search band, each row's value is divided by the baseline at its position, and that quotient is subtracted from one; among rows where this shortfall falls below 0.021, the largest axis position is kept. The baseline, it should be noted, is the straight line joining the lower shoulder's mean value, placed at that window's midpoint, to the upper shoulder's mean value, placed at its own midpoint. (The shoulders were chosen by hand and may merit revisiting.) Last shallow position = 6072.0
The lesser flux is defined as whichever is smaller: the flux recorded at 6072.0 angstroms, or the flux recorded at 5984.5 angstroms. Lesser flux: 8.4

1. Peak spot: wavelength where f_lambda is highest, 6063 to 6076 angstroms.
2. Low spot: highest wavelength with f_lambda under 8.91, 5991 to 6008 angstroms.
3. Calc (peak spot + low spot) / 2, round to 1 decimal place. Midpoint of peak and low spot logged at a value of 6039.5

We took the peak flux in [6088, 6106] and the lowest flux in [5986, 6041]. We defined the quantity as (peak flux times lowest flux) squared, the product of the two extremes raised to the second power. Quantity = 6419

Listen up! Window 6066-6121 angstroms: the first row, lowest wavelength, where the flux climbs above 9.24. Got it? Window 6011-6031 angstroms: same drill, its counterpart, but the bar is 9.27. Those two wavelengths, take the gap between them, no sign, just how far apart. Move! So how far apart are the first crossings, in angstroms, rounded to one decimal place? 55.0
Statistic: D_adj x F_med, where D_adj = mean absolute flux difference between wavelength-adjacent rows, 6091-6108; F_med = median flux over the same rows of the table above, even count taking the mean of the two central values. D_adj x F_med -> 1.9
